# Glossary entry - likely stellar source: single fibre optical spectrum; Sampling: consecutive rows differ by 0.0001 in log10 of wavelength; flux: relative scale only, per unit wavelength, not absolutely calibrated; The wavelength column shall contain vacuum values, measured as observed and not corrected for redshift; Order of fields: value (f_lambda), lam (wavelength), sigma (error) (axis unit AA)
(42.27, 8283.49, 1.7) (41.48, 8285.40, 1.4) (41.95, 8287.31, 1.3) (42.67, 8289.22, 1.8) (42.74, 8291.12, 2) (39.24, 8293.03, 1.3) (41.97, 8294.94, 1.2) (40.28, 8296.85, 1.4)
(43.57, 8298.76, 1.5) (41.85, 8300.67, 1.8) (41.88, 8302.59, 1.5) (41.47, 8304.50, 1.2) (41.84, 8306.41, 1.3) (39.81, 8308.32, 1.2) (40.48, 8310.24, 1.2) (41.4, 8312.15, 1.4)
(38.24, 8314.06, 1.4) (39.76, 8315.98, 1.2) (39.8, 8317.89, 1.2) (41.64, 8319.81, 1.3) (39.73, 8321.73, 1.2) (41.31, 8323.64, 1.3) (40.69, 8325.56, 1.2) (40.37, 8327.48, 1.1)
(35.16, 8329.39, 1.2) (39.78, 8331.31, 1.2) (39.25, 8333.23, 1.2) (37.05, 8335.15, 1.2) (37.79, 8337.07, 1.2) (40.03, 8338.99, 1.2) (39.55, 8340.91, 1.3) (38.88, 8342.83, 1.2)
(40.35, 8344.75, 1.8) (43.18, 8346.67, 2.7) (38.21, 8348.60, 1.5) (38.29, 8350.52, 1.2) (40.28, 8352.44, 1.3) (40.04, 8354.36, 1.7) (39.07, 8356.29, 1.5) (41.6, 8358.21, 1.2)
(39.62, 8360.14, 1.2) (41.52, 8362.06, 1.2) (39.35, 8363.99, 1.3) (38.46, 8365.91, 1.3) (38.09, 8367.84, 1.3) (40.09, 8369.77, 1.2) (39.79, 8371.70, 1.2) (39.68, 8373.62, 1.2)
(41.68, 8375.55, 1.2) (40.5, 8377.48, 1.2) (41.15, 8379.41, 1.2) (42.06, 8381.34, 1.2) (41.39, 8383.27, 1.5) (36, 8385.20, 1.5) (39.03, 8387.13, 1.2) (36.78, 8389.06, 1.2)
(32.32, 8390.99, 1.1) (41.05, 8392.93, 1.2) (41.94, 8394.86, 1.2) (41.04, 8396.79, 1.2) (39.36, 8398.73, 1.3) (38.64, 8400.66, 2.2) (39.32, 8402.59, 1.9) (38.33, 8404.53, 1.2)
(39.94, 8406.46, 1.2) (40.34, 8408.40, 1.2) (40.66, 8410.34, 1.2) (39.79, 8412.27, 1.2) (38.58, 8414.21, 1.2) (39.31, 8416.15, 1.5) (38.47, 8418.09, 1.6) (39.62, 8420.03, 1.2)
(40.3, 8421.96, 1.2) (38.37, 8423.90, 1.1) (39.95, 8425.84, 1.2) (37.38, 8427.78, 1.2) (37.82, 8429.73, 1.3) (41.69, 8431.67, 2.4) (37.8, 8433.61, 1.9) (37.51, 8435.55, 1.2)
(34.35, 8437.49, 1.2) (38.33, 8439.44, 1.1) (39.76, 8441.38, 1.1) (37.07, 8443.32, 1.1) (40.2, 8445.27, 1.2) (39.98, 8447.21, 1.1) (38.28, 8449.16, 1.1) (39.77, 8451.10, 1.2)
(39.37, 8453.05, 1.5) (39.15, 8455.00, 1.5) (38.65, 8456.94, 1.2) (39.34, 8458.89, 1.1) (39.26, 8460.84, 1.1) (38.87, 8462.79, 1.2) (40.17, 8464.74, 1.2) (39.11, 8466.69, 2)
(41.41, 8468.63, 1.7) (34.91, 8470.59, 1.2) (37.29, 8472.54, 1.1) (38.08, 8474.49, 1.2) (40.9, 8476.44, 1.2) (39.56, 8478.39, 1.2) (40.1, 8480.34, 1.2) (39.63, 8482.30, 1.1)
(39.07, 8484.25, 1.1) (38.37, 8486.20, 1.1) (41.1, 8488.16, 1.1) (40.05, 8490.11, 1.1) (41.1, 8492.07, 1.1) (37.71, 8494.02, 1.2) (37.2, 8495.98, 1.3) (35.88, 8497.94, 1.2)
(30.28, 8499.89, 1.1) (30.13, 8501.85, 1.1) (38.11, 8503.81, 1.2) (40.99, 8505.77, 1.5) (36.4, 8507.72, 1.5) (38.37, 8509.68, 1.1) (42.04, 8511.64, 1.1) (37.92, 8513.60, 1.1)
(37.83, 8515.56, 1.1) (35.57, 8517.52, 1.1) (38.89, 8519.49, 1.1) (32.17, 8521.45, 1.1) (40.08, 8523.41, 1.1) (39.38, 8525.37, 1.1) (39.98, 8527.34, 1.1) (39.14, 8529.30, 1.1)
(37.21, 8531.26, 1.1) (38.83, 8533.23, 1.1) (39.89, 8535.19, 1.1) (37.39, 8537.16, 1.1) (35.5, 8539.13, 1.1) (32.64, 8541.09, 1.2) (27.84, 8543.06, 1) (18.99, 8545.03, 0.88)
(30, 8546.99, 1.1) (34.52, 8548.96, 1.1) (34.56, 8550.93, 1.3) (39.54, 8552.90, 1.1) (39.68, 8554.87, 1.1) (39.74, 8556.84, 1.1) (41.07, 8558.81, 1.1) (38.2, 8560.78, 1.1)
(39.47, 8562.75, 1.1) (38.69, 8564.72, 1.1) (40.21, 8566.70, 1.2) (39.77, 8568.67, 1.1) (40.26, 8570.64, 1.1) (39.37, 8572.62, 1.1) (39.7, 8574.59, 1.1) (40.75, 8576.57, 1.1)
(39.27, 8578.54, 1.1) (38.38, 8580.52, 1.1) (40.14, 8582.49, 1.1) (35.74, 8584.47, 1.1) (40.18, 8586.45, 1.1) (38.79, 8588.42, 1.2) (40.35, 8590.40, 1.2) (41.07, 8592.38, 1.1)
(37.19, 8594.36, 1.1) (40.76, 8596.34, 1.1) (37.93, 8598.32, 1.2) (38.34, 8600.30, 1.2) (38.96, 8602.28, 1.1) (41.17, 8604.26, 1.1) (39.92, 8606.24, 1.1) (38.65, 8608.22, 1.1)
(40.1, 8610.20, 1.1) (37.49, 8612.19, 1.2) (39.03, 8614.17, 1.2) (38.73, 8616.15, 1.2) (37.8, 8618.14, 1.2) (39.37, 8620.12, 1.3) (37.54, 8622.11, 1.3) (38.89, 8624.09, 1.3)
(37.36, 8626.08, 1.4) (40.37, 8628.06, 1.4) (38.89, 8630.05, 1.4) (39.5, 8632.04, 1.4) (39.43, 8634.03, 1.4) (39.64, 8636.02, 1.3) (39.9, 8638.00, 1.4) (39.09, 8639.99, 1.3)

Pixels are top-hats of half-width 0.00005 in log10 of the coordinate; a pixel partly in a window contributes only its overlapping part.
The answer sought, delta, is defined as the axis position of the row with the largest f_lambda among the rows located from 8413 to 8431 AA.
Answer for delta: 8421.96 AA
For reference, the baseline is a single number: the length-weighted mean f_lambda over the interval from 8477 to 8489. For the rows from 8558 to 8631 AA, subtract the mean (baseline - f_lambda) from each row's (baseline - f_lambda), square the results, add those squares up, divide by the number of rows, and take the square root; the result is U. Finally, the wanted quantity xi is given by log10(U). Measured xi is 0.1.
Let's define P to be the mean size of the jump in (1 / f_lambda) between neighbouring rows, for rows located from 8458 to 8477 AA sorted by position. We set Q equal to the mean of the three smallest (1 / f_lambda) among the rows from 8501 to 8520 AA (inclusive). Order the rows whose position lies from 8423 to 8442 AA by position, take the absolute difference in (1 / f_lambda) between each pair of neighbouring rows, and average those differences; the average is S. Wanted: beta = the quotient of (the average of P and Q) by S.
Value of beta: 8.0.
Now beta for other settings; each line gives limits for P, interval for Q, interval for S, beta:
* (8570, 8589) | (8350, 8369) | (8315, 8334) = 10.3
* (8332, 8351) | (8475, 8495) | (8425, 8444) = 7.4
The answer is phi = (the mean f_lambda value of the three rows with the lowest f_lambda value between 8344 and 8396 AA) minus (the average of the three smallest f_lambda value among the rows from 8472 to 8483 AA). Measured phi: -3.3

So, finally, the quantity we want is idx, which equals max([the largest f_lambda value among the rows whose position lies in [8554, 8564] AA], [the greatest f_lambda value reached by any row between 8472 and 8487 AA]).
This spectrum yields 41.1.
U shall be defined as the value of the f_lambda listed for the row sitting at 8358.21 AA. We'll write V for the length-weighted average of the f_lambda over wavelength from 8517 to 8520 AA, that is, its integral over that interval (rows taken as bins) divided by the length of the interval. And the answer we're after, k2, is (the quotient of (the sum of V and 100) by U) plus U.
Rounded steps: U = 41.6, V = 37.1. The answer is 44.9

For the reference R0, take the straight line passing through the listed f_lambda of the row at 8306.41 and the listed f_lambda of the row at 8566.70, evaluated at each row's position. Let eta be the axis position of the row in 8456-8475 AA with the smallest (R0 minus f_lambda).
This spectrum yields 8468.63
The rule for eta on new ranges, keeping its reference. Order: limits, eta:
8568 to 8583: 8576.57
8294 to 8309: 8298.76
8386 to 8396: 8394.86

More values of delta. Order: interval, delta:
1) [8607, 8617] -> 8610.20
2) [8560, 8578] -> 8576.57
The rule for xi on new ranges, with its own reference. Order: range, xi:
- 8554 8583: -0.1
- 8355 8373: 0.1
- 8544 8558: 0.8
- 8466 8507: 0.5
